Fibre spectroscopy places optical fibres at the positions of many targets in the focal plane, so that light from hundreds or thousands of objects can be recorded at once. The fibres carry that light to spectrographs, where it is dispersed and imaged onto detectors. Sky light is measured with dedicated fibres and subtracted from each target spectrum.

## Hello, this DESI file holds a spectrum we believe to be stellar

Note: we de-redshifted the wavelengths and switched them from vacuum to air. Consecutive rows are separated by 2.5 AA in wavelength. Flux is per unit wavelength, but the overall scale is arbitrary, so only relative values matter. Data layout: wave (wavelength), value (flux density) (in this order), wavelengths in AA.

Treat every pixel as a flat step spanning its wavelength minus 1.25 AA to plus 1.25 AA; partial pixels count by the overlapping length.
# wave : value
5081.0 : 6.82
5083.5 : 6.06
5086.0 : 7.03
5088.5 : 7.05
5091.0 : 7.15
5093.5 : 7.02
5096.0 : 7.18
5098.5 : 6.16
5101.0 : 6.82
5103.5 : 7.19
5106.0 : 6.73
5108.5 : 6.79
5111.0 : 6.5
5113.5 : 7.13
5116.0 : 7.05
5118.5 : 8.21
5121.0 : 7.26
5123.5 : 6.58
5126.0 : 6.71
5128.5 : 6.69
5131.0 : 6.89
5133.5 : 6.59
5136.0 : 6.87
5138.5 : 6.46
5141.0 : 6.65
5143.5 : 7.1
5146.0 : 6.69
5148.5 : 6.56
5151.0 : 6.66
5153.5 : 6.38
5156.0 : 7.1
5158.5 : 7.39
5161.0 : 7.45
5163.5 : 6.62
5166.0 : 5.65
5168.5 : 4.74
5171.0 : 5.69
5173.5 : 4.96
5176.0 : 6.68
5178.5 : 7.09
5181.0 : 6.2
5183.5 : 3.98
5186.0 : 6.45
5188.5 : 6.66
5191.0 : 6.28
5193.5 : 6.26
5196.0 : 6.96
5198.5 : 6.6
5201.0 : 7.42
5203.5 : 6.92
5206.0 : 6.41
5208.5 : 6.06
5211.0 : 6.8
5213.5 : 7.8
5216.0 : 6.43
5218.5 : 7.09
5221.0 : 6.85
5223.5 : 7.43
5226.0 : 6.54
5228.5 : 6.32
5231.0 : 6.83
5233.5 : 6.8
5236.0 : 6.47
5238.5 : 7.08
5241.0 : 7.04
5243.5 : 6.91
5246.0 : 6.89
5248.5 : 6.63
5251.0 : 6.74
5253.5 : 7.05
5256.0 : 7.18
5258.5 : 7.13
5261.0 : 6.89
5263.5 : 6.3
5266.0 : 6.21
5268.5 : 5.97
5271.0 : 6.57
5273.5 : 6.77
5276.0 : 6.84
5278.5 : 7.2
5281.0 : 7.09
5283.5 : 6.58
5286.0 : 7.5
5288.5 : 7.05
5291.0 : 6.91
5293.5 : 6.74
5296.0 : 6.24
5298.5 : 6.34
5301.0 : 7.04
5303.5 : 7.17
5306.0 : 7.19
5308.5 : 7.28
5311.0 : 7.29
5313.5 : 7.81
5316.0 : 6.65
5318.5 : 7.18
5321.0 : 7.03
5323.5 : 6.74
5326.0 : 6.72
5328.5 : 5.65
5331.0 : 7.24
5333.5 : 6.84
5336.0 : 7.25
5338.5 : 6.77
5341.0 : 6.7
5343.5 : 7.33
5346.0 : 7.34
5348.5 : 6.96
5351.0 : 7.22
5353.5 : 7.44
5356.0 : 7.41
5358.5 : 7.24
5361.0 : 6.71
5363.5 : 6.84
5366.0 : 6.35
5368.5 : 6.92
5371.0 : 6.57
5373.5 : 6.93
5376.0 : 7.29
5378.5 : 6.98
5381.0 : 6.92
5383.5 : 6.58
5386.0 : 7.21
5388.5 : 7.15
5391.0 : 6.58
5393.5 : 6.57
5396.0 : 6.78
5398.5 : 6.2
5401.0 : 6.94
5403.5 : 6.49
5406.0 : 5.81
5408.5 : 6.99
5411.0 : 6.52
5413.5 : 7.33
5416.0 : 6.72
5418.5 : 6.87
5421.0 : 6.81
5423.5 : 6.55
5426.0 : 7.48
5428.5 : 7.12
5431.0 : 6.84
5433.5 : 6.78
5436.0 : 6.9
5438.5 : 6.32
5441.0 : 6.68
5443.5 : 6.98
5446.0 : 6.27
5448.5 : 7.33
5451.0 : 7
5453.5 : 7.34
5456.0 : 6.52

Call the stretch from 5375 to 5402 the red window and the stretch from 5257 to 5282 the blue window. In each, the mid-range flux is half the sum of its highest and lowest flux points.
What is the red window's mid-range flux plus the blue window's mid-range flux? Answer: 13.3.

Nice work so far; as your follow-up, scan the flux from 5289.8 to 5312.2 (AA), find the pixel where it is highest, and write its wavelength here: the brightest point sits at 5311.0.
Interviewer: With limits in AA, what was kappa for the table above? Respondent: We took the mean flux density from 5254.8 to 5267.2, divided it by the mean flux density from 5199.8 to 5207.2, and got 0.97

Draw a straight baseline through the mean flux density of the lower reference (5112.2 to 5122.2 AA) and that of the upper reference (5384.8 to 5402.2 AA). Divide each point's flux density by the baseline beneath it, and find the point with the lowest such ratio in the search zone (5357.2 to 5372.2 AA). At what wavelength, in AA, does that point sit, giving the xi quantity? 5366.0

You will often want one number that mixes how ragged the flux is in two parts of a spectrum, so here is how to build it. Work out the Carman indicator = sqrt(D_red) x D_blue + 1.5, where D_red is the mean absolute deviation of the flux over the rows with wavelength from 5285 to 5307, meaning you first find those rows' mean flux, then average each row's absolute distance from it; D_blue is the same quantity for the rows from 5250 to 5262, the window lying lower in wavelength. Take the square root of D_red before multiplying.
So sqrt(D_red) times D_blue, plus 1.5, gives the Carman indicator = 1.582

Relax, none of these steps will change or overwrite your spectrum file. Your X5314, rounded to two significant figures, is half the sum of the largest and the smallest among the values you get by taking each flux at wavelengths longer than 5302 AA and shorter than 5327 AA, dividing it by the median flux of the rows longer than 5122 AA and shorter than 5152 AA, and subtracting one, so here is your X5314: 0.083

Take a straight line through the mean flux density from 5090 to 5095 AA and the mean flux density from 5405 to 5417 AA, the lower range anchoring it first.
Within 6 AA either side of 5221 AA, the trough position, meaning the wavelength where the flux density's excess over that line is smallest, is 5216.0 AA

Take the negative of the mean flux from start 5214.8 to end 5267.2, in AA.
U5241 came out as -6.80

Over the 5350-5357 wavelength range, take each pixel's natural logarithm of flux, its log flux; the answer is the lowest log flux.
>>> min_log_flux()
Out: 1.98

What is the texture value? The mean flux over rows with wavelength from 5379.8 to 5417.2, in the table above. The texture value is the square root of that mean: 2.59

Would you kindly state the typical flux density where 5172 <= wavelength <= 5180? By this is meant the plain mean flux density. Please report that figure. 6.2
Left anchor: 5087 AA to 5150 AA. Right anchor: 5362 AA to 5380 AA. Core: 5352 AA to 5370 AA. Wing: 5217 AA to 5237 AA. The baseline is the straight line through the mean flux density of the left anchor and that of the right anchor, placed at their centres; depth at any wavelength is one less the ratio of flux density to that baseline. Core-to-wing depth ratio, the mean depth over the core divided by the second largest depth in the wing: -0.37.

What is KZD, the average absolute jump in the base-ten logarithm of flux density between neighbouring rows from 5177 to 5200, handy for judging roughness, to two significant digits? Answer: 0.071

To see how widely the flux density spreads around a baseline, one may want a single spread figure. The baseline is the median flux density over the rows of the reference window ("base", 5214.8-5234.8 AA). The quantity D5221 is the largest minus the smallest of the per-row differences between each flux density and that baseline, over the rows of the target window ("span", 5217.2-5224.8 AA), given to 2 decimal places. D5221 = 0.58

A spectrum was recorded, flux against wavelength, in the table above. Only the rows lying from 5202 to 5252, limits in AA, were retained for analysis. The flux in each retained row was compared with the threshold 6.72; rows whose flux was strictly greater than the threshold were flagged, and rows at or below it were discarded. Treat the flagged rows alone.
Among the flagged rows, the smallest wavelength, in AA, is 5203.5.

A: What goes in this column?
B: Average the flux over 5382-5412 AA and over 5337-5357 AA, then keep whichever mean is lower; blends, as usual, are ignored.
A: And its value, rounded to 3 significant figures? 6.65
